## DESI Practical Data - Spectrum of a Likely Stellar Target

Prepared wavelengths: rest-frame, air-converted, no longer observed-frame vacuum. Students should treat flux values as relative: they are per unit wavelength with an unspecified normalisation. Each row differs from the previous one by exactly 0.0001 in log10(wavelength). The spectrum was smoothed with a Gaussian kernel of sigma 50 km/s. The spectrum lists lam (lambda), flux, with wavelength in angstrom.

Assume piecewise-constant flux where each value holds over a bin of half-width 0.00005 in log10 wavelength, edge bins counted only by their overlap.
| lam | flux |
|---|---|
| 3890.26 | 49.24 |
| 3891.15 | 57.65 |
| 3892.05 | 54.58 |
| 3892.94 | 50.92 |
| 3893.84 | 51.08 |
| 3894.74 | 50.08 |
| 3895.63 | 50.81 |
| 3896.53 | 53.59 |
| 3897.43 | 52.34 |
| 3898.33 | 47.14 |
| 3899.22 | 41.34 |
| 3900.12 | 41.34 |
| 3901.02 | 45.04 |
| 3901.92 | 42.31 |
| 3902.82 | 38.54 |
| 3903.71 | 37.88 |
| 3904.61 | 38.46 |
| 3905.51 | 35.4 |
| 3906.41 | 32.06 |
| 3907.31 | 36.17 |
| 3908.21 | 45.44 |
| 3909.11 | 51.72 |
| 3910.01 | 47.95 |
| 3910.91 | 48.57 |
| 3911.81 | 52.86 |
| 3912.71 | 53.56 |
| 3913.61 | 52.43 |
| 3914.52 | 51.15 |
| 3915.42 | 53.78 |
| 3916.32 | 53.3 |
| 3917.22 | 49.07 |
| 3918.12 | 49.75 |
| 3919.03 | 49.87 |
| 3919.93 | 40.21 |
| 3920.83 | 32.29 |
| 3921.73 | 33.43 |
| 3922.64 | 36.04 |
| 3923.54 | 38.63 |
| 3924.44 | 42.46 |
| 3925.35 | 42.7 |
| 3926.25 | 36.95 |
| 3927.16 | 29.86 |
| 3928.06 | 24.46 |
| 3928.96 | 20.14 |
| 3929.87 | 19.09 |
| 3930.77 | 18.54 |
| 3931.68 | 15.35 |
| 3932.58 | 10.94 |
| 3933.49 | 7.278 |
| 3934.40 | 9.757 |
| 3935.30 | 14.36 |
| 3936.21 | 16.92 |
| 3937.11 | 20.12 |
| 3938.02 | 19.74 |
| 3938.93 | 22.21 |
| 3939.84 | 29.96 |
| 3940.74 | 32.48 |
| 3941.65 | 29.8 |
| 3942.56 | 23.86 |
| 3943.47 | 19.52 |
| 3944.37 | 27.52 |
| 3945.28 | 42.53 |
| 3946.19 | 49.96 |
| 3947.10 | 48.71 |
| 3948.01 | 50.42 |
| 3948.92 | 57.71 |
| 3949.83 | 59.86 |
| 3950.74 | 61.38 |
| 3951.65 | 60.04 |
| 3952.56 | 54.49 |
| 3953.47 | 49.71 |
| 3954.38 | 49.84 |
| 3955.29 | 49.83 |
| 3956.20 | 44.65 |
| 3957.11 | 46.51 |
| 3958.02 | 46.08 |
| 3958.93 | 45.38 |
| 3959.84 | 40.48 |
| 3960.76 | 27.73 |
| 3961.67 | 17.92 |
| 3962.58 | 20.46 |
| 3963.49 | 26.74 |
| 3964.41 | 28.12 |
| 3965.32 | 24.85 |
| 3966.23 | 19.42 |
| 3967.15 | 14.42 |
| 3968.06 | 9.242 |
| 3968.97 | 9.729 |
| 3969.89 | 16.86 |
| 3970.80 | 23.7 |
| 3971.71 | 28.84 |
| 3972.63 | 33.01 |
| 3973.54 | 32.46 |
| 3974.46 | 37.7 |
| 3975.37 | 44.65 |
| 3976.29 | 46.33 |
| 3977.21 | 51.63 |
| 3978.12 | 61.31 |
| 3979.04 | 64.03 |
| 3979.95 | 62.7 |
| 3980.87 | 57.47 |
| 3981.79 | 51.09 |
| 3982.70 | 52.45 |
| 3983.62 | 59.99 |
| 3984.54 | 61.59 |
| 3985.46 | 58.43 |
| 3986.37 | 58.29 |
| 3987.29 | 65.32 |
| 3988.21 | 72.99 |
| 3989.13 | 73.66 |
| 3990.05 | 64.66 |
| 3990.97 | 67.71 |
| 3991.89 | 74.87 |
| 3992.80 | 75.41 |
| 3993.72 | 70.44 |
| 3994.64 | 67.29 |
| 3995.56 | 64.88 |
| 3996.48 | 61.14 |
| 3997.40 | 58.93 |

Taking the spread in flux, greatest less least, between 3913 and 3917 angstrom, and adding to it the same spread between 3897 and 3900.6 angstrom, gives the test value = 14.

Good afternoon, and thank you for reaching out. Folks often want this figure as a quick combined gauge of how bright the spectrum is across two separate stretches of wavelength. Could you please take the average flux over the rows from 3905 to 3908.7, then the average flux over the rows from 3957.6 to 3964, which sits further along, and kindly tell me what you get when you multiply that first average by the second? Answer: 1197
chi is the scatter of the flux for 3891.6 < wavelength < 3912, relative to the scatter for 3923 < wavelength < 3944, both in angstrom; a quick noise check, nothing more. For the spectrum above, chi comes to 0.66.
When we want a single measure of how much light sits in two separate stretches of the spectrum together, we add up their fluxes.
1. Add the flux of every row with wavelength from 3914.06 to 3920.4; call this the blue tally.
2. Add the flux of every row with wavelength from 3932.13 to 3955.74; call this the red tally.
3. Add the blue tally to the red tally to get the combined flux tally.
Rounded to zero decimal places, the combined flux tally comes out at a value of 1266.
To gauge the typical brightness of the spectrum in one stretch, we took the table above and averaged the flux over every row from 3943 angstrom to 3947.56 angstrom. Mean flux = 38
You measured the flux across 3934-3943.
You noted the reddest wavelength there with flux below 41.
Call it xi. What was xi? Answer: 3942.56 angstrom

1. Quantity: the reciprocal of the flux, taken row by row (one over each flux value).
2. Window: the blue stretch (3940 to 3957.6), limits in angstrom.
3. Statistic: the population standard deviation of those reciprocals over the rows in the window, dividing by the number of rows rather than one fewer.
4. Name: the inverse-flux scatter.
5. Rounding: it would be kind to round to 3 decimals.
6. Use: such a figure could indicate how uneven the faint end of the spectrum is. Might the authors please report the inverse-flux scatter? 0.009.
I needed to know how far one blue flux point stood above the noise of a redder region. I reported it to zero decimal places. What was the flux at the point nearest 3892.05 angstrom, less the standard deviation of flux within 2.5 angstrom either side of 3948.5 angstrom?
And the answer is 49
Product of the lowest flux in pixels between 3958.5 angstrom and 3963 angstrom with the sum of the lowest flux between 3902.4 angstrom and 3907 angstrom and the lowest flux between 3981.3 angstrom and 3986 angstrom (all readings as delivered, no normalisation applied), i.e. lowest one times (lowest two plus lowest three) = 1490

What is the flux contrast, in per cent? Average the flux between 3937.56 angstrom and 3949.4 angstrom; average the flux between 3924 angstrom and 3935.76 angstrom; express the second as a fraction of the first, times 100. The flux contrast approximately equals 64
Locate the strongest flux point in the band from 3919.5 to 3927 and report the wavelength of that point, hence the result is 3925.35 angstrom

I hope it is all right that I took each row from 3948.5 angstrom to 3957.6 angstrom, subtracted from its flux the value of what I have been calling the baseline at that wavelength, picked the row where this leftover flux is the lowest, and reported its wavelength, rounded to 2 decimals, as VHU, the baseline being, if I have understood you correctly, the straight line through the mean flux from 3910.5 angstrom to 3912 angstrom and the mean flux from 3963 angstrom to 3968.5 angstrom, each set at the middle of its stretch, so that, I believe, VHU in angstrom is 3956.20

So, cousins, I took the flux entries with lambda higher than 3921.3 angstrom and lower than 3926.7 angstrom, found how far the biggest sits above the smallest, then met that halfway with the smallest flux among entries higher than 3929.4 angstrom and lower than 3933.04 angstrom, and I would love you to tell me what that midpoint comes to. 10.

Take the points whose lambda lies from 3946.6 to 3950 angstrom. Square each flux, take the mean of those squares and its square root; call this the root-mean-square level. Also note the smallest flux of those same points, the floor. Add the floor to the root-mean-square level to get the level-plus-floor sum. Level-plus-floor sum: 103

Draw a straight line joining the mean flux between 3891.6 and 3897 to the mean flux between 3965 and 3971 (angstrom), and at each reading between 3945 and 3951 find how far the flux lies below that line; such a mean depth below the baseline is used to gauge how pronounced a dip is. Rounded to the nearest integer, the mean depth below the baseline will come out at -27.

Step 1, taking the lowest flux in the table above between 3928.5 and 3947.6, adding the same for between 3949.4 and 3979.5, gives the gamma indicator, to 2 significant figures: 17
